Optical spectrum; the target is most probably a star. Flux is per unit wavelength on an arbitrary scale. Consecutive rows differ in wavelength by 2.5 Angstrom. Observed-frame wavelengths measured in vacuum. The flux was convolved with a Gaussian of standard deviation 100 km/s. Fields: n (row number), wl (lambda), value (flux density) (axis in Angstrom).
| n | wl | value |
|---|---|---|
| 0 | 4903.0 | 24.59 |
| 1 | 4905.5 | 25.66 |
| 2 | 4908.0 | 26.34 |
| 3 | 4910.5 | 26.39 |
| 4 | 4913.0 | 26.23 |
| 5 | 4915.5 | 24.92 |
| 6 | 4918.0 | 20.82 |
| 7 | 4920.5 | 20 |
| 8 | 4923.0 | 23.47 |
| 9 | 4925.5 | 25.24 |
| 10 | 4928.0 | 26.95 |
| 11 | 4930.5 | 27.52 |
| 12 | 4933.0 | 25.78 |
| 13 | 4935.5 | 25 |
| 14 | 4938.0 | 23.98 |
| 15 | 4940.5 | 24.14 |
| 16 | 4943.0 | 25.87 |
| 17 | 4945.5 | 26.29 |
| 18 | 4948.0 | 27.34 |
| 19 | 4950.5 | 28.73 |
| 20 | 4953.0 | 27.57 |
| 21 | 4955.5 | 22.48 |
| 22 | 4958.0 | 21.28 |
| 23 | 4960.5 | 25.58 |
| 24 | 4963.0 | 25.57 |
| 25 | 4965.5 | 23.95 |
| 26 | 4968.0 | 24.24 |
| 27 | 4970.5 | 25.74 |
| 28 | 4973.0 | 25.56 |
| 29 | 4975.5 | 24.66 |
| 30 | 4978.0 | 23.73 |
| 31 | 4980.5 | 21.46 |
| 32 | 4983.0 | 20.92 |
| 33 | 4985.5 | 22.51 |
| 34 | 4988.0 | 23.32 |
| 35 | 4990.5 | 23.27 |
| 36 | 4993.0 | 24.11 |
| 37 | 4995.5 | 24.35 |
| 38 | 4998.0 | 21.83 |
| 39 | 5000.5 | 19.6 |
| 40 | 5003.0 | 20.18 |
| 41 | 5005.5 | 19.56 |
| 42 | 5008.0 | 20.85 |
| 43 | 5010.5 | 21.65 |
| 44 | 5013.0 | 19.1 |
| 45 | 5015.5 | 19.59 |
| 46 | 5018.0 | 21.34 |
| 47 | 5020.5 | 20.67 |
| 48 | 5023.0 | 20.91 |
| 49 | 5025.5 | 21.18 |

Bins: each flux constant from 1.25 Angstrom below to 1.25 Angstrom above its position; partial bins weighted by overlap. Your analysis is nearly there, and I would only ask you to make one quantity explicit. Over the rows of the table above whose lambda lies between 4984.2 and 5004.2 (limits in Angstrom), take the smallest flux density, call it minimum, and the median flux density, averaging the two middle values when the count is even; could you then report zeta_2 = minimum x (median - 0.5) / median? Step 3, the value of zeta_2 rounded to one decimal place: 19.2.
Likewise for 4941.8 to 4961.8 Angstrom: 20.9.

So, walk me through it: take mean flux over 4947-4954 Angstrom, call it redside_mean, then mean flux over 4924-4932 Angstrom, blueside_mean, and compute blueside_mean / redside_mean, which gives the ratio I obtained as 0.95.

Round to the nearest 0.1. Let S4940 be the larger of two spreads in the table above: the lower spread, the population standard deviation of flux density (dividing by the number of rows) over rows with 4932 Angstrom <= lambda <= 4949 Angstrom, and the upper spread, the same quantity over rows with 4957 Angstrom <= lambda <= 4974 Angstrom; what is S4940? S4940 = 1.5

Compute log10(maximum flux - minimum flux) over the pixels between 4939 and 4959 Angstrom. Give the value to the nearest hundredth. 0.87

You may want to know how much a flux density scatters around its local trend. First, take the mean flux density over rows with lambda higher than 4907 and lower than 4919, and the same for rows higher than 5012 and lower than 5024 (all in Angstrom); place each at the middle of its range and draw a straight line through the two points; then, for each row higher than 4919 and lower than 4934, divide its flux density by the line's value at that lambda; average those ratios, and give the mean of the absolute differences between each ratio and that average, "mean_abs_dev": 0.090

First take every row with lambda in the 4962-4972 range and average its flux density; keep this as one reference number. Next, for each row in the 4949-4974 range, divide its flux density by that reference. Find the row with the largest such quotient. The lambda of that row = 4950.5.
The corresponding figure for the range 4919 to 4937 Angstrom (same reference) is 4930.5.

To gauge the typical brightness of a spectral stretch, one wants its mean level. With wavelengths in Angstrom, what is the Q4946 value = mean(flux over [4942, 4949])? 26.5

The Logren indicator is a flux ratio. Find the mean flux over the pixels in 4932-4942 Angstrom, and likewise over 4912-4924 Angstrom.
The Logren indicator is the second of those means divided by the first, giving 0.93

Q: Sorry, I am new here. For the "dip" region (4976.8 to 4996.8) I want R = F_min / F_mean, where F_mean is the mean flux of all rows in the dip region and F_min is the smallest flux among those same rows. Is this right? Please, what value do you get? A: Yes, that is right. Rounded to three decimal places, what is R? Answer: 0.911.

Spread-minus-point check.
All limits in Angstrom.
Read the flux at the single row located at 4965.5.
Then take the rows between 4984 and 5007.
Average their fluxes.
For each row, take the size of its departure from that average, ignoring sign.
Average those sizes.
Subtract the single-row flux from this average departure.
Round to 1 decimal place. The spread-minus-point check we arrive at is -22.4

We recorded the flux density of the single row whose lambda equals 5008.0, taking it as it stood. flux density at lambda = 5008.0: 20.85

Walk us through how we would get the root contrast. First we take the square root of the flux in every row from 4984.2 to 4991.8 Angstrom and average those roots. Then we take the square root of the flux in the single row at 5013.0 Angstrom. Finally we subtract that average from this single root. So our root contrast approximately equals -0.43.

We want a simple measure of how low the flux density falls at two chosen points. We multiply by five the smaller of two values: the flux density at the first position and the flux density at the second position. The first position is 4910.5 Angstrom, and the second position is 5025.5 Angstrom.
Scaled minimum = 106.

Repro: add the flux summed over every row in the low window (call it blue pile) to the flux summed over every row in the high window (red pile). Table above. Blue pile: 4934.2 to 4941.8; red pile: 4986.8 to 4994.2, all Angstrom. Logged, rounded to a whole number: 144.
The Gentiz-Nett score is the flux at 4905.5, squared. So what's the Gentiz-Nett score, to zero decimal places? 658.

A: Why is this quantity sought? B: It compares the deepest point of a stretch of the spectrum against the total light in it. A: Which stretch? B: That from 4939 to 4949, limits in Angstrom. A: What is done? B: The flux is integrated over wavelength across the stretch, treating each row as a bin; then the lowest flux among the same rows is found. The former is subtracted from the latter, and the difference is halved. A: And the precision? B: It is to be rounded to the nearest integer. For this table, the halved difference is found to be -117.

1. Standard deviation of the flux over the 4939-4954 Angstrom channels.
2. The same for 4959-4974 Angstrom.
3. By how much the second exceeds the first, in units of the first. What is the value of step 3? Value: -0.50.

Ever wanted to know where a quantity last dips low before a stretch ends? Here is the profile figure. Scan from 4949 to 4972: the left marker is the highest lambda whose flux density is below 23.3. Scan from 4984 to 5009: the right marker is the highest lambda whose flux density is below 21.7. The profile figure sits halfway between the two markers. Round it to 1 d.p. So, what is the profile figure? 4983.0 Angstrom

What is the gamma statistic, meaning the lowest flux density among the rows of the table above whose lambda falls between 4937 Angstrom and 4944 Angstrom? 23.98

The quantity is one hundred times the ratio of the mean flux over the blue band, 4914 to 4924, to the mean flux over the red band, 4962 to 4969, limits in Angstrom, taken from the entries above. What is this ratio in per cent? 91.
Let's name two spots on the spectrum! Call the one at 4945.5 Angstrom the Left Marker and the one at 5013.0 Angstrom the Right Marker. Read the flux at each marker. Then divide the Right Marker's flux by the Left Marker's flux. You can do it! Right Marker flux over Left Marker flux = 0.73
